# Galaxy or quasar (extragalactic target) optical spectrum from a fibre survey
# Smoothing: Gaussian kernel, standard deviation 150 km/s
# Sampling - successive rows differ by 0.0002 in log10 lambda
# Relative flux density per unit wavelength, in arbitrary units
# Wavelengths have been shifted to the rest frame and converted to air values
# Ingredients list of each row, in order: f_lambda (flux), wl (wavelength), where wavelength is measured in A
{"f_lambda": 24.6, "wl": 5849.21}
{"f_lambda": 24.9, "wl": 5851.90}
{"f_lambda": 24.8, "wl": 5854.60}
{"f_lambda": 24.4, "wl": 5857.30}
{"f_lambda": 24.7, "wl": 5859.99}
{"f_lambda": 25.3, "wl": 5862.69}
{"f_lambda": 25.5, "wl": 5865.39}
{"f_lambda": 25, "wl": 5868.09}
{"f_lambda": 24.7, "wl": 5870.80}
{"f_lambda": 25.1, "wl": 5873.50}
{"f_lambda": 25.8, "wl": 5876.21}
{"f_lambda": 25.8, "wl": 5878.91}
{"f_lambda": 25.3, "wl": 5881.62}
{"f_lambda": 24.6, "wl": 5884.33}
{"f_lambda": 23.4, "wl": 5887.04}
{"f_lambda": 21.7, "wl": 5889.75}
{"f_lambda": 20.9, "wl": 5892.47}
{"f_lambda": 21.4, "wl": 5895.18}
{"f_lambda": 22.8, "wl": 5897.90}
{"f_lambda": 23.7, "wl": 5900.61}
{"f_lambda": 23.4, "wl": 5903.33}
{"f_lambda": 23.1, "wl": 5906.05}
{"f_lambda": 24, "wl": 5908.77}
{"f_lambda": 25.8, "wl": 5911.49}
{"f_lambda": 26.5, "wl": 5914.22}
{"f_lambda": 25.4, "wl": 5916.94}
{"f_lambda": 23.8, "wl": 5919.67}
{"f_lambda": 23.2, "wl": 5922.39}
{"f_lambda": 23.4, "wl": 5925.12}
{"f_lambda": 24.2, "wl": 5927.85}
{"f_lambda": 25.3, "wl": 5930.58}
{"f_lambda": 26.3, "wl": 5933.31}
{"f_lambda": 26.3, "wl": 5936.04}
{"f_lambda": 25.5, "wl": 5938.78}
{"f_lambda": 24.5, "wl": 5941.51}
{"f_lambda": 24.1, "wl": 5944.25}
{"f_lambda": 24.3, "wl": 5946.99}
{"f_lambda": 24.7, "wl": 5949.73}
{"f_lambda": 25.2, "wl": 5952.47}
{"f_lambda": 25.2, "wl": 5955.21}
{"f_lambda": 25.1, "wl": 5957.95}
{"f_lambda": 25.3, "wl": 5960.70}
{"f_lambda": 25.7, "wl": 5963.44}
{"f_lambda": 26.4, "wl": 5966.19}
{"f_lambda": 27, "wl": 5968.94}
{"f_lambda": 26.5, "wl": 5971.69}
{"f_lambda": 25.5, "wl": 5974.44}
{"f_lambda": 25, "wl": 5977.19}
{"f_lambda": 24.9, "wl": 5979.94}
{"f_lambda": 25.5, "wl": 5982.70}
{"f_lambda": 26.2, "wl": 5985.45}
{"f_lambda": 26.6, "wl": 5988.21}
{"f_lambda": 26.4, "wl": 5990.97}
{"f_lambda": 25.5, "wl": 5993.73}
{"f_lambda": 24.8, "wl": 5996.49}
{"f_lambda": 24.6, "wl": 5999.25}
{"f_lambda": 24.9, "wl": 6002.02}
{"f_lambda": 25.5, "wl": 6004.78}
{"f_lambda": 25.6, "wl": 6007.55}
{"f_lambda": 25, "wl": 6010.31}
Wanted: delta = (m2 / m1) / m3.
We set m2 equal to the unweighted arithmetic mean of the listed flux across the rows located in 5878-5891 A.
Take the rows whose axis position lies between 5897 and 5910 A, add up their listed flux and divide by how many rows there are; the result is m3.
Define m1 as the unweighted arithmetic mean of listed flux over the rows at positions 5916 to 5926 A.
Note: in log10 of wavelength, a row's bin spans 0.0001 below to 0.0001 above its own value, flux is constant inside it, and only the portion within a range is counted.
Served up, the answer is 0.0431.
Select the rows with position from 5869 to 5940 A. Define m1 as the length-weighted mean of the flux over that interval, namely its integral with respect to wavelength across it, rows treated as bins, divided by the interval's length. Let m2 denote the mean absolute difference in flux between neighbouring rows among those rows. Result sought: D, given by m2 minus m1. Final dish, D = -23.5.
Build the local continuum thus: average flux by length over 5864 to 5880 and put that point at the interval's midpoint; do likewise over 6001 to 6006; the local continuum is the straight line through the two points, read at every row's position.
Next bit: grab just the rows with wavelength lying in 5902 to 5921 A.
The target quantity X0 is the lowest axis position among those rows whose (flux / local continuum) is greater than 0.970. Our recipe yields 5911.49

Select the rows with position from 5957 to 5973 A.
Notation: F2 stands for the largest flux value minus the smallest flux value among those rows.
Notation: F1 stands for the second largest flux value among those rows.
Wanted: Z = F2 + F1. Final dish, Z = 28.4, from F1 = 26.5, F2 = 1.90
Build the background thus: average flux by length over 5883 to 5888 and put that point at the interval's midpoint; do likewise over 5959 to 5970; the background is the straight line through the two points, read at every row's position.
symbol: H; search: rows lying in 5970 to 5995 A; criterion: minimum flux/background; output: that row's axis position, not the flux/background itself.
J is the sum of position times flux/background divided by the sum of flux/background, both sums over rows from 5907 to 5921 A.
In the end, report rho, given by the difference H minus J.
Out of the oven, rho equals 65.8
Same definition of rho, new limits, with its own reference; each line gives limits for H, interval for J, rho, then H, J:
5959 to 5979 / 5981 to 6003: -15.0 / 5977.19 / 5992.2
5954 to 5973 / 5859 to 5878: 89.9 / 5957.95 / 5868.1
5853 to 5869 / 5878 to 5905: -33.5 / 5857.30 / 5890.8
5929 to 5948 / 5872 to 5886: 65.4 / 5944.25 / 5878.9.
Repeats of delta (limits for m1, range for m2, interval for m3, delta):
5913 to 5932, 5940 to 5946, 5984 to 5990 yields 0.0375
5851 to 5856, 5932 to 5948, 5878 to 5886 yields 0.0401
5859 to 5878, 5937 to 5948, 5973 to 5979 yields 0.0387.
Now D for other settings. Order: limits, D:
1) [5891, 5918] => -22.8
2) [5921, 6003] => -24.8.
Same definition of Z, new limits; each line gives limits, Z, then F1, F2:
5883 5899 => 27.1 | 23.4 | 3.70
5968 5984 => 28.6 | 26.5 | 2.10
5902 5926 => 29.2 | 25.8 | 3.40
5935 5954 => 27.7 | 25.5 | 2.20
